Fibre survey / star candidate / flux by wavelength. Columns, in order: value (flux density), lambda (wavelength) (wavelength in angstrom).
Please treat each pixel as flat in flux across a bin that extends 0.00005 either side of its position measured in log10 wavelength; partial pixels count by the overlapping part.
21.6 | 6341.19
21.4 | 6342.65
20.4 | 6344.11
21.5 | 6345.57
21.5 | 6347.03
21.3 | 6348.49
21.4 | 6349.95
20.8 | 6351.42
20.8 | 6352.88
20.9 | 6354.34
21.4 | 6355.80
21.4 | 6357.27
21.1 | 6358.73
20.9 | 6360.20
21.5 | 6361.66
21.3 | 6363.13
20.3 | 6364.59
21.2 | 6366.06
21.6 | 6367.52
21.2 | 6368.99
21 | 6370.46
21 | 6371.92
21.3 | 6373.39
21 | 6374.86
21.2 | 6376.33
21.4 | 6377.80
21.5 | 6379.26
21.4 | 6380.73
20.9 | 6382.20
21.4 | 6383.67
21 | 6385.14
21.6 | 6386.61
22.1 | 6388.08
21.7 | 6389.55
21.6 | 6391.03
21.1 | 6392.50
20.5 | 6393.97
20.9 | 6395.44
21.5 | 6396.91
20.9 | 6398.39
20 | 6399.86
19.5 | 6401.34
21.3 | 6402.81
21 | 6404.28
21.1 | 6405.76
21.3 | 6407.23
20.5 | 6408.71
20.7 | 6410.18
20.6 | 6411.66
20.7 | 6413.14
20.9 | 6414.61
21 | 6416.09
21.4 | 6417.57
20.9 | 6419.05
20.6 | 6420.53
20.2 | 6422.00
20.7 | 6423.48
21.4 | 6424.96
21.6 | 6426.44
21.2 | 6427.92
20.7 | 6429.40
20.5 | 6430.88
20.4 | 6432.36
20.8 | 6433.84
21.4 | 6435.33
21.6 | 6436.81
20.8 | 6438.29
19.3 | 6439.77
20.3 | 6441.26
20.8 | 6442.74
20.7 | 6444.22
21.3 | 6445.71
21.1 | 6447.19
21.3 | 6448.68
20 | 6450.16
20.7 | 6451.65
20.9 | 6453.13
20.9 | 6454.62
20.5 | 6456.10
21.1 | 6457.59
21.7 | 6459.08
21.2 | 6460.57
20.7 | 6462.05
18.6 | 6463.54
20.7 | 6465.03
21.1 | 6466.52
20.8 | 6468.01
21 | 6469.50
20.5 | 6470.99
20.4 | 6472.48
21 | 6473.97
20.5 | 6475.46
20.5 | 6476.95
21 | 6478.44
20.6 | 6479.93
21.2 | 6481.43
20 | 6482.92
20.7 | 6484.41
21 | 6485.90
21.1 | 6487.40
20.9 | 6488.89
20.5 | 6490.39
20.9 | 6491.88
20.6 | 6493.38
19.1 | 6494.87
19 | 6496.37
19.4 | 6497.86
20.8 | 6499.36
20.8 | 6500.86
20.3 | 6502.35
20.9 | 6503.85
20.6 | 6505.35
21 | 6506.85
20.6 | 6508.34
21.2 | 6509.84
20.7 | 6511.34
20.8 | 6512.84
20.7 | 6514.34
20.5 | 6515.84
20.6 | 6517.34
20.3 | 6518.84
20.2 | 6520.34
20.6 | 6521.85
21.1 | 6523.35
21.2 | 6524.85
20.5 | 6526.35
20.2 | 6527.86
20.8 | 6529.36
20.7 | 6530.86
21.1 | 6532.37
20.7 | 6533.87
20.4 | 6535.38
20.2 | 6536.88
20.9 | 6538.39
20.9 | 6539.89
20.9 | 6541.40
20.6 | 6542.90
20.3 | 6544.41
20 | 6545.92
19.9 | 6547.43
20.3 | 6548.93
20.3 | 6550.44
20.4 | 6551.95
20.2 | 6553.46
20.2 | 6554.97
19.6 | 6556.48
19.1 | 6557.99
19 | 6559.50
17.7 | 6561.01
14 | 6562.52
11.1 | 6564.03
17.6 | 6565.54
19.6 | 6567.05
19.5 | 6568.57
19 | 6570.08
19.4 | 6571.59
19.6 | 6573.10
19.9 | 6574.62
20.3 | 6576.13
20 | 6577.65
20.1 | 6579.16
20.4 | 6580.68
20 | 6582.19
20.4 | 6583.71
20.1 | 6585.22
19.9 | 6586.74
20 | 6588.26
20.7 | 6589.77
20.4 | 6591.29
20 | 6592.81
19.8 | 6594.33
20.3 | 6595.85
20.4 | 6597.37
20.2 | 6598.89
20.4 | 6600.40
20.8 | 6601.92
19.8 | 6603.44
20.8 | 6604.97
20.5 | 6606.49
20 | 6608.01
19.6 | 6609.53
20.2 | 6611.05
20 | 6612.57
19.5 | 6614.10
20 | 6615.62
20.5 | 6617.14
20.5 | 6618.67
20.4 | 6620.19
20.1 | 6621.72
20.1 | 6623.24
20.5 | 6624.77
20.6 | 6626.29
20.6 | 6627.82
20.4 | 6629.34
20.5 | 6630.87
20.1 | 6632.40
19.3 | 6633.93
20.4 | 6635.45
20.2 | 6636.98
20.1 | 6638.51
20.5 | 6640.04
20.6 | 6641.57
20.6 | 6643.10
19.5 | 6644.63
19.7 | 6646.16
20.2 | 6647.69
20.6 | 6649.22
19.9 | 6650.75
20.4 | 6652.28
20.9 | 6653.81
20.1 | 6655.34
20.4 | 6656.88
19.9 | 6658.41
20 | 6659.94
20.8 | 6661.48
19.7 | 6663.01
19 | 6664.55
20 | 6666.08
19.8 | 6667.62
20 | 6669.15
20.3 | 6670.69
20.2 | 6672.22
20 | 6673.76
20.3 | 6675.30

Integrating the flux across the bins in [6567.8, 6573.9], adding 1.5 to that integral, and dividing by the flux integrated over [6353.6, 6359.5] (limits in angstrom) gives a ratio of 0.96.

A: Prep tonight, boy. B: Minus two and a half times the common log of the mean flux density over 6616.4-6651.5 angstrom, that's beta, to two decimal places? -3.27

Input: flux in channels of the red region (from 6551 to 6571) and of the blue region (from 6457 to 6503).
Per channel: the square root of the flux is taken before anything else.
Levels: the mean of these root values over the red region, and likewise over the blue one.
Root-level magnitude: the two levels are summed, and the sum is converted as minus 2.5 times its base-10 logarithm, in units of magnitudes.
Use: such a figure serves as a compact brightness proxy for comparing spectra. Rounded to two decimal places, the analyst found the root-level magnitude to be -2.36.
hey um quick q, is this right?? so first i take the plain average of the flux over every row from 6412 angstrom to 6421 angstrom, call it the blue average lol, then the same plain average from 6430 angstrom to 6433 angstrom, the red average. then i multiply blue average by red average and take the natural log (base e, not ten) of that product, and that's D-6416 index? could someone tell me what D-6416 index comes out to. 6.059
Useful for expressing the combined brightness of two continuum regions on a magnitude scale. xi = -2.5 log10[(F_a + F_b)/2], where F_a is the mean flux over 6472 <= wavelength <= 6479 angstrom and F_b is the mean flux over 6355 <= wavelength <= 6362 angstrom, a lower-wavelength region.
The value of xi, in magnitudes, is -3.30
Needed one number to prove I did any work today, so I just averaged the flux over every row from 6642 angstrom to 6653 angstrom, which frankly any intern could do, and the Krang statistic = 20.1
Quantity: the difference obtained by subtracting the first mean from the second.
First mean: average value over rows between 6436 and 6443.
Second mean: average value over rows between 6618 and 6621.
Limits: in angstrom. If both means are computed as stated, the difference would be -0.1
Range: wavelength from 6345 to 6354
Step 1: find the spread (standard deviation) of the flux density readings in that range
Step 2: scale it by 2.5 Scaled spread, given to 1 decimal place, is 0.8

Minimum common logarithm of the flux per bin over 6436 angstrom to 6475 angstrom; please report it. 1.27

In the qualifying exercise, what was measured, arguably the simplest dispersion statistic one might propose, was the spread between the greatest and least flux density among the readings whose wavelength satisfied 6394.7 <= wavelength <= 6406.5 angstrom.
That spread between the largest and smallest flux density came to 2.0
